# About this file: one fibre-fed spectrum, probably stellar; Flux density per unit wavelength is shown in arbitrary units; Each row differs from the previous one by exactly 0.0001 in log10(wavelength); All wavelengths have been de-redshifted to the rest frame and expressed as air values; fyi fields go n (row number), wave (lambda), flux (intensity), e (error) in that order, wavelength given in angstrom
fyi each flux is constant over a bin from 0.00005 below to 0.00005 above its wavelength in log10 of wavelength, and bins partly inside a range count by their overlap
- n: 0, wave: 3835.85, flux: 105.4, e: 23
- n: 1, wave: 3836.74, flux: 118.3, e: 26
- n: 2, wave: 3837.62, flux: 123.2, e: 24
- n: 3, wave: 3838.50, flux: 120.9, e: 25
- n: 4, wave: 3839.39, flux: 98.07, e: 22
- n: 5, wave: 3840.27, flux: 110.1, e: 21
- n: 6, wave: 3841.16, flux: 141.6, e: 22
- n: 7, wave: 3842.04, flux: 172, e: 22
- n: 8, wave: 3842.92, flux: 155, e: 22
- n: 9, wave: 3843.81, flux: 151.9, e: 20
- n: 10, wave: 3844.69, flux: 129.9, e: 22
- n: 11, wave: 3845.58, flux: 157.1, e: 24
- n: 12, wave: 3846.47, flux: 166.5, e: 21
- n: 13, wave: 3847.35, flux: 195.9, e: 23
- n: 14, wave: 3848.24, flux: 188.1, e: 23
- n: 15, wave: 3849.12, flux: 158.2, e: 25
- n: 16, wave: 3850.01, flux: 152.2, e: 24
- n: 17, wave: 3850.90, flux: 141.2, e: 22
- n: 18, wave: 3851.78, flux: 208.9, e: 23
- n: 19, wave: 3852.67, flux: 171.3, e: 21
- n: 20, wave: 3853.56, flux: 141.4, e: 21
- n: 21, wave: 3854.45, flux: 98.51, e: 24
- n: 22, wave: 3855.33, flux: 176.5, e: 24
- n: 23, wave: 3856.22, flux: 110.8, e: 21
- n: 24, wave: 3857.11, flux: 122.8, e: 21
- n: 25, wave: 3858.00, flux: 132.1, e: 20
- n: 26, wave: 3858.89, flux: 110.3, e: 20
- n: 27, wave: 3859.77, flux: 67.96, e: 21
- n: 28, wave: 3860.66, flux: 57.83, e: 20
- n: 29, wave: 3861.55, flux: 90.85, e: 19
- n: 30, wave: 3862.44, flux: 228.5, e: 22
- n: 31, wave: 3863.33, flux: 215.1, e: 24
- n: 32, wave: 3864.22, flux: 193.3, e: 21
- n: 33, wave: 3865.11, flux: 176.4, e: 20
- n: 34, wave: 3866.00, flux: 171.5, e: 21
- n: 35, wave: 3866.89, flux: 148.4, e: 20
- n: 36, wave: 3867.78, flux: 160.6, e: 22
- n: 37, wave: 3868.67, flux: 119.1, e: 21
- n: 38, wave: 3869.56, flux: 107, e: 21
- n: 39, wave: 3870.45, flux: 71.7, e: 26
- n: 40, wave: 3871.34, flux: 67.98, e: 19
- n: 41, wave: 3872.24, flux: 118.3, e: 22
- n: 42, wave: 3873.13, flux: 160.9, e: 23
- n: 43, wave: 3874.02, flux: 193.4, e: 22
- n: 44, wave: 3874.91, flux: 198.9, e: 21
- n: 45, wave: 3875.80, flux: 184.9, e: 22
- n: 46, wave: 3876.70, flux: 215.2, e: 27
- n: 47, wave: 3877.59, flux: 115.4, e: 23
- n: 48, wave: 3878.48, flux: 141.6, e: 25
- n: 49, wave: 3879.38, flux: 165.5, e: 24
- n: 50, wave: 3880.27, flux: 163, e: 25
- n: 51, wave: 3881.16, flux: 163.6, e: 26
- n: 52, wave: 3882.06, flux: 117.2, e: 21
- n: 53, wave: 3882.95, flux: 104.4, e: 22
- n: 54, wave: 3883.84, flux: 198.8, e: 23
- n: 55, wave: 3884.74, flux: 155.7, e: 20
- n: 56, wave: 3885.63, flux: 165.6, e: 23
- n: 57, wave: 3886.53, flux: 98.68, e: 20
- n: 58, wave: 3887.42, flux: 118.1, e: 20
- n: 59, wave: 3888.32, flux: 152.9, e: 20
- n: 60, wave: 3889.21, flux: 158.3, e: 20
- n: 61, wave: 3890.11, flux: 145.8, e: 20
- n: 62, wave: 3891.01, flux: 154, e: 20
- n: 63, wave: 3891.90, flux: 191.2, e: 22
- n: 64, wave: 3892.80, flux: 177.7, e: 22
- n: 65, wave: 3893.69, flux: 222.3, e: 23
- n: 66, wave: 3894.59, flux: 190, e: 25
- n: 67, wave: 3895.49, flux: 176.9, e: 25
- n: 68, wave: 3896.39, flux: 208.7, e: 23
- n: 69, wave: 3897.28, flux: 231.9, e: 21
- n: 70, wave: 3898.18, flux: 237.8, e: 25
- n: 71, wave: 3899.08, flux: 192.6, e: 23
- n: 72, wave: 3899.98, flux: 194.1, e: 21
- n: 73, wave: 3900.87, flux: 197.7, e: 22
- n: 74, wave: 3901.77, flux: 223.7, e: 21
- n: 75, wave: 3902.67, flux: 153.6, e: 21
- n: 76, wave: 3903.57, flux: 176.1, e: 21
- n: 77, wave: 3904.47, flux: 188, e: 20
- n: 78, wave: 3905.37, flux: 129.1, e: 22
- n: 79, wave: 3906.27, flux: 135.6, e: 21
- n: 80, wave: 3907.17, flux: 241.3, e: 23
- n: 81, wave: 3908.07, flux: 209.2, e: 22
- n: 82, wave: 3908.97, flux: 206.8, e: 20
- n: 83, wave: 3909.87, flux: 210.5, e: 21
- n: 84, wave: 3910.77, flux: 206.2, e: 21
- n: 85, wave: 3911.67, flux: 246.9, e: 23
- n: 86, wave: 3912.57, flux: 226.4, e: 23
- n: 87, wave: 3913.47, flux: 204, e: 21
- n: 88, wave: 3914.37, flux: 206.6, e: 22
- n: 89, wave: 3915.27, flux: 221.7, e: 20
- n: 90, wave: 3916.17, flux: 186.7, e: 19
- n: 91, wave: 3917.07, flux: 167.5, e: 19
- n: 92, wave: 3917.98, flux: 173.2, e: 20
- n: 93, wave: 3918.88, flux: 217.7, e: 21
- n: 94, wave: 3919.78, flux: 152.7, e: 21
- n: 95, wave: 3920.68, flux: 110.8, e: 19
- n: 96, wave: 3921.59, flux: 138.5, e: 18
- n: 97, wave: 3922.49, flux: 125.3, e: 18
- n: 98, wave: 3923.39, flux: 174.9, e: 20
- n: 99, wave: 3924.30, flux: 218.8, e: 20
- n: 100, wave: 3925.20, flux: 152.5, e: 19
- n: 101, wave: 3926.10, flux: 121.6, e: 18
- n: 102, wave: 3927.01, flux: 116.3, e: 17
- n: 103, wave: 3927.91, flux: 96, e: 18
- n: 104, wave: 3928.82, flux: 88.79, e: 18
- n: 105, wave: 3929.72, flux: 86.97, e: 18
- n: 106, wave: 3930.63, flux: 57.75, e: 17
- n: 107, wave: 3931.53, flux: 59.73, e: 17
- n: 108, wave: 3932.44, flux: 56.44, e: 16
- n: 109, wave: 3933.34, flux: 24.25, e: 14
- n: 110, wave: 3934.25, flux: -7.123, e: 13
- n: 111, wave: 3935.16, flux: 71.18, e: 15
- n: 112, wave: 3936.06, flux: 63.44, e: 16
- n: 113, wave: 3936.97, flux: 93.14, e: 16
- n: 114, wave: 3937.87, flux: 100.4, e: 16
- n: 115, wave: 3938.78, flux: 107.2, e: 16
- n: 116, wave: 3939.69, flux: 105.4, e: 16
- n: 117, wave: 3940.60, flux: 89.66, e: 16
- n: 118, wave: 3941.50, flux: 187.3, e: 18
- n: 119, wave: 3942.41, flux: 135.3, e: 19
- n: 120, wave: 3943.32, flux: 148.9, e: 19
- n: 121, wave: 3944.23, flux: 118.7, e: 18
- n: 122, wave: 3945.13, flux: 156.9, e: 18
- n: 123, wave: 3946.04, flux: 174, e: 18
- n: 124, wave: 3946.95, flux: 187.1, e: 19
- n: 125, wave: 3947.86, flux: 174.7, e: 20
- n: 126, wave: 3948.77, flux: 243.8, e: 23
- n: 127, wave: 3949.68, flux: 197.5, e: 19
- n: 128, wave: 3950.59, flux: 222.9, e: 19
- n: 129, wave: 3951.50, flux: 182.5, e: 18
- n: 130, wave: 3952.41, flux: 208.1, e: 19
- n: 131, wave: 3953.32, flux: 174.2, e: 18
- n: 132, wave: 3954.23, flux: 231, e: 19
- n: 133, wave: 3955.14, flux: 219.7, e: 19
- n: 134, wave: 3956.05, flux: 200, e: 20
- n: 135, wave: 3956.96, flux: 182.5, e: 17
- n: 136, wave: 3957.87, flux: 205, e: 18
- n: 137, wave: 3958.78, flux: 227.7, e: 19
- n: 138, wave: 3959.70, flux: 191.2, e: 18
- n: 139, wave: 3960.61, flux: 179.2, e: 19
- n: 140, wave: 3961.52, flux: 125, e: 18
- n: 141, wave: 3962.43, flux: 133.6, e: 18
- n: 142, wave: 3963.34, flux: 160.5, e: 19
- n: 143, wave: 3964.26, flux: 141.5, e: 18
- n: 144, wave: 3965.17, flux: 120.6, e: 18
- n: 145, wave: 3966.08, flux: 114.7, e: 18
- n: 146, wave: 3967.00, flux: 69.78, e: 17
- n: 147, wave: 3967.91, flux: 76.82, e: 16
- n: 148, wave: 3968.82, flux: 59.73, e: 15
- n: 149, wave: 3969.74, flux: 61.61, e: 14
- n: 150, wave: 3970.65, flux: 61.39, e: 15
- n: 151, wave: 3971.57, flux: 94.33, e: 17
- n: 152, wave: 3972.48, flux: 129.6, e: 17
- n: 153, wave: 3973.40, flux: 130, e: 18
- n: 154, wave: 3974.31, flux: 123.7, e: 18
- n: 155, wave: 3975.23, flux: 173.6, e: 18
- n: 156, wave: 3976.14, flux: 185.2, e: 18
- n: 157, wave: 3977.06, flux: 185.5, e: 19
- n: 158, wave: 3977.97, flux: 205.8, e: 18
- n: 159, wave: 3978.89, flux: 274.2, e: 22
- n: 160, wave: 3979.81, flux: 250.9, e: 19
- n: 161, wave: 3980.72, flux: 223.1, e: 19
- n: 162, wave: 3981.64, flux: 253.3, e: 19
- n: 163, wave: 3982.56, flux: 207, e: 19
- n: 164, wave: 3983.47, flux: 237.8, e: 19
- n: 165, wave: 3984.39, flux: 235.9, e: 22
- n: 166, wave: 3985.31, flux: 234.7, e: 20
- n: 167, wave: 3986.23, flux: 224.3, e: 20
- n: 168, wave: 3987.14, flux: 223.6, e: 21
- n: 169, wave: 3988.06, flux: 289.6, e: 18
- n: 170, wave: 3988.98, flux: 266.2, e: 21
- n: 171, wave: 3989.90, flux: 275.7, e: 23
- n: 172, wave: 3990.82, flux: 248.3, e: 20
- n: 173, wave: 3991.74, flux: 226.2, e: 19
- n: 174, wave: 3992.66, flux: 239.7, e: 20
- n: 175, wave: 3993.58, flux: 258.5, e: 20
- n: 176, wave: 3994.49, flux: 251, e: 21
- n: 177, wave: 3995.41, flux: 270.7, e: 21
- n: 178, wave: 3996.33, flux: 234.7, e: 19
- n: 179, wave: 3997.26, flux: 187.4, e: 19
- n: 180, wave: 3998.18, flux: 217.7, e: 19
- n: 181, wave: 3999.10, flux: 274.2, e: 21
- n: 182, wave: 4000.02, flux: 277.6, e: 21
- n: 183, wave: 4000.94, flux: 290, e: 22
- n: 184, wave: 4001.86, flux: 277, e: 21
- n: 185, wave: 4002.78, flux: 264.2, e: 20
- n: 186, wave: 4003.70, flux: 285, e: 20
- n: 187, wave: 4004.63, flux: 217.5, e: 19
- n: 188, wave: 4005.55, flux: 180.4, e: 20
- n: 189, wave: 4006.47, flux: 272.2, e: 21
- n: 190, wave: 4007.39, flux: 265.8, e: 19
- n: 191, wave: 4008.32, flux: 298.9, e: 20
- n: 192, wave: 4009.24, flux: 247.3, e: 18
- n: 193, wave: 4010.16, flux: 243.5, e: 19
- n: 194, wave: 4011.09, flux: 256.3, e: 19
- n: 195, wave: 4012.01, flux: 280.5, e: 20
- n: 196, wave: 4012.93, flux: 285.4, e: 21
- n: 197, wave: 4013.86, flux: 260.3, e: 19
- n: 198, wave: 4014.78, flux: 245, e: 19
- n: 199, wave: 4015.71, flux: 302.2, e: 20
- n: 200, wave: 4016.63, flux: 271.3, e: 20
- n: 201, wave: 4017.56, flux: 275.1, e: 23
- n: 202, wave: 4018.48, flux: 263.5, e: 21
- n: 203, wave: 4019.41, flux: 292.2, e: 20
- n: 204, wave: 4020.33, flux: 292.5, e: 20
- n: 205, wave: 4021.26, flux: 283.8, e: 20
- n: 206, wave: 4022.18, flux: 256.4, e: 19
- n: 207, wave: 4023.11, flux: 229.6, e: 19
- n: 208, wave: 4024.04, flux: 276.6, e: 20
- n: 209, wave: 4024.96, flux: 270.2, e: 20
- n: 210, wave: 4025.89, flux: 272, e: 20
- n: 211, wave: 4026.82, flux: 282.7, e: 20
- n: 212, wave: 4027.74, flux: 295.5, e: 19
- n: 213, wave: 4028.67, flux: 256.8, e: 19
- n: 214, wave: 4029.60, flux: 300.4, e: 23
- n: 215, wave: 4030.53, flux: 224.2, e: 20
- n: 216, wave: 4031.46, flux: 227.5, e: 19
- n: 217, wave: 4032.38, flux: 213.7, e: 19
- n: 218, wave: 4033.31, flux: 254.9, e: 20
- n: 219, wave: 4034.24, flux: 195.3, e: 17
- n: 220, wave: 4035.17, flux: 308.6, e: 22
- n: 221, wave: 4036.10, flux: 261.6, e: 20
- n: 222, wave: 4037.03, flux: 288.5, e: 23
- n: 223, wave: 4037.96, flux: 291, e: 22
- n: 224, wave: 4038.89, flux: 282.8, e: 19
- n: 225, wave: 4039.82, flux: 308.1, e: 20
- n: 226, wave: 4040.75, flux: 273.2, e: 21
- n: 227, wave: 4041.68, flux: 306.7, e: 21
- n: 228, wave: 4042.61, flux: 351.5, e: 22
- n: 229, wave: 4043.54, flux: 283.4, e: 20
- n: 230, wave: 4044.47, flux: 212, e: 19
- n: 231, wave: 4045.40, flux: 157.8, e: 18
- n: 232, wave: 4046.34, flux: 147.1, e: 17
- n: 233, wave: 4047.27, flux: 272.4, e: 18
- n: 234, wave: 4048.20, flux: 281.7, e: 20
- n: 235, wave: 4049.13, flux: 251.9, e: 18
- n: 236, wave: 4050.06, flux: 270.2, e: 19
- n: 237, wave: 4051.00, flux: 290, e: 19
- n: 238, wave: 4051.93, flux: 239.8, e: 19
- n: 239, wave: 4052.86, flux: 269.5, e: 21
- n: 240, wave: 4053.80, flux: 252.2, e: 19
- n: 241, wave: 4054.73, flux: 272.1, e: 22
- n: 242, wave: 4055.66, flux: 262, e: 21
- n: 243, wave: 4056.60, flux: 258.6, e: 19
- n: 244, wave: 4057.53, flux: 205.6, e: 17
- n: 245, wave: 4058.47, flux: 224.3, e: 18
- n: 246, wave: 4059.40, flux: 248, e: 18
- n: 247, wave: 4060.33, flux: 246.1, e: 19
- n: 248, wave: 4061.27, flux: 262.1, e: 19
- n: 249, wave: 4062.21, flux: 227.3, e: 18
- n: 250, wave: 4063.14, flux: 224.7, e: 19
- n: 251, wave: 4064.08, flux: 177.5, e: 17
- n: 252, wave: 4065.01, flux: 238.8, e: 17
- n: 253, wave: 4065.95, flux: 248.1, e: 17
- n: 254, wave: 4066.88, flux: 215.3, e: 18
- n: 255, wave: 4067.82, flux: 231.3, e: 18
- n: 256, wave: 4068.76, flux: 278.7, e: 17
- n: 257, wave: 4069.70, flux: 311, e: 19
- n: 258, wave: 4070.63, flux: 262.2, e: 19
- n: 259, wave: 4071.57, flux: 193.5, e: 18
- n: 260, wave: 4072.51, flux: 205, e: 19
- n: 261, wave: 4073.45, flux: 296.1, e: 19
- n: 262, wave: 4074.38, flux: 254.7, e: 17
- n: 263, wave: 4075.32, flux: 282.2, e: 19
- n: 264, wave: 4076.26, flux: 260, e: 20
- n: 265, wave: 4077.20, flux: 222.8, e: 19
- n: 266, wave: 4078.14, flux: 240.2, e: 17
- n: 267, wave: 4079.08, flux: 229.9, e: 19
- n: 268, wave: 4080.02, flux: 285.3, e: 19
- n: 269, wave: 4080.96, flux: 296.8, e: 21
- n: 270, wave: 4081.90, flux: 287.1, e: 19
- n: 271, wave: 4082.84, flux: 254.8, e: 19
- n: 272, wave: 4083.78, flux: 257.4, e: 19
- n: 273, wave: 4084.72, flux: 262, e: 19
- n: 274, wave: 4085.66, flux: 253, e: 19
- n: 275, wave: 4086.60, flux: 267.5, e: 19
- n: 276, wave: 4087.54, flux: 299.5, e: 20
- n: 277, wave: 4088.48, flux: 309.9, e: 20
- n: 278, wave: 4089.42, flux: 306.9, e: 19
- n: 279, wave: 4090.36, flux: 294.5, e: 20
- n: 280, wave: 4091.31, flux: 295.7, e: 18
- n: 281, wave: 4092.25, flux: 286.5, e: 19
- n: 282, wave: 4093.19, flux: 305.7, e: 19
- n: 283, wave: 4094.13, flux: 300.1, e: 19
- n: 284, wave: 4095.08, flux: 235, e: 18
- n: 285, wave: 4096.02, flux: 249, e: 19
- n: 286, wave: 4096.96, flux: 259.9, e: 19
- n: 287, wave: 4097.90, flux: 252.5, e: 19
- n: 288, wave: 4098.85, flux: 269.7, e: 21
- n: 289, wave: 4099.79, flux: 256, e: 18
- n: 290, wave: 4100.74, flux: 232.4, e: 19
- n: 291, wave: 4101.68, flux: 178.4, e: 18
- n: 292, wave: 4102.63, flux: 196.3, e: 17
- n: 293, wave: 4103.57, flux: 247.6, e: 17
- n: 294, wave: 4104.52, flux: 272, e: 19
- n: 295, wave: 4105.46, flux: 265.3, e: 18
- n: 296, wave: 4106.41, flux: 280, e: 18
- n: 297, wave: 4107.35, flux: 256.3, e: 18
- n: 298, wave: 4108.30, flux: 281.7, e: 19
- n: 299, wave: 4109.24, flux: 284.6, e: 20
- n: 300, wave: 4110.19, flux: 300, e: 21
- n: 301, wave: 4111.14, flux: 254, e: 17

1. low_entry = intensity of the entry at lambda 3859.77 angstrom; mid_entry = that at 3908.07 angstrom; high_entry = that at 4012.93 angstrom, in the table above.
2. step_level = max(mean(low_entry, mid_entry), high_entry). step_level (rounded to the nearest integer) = 285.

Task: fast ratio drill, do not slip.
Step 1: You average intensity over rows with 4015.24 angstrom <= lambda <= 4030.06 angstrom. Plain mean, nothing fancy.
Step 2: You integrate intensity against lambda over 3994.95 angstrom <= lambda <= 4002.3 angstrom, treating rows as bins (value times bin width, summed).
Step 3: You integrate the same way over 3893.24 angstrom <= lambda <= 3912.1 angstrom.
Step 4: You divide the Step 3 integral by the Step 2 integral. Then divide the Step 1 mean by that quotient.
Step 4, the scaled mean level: 137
